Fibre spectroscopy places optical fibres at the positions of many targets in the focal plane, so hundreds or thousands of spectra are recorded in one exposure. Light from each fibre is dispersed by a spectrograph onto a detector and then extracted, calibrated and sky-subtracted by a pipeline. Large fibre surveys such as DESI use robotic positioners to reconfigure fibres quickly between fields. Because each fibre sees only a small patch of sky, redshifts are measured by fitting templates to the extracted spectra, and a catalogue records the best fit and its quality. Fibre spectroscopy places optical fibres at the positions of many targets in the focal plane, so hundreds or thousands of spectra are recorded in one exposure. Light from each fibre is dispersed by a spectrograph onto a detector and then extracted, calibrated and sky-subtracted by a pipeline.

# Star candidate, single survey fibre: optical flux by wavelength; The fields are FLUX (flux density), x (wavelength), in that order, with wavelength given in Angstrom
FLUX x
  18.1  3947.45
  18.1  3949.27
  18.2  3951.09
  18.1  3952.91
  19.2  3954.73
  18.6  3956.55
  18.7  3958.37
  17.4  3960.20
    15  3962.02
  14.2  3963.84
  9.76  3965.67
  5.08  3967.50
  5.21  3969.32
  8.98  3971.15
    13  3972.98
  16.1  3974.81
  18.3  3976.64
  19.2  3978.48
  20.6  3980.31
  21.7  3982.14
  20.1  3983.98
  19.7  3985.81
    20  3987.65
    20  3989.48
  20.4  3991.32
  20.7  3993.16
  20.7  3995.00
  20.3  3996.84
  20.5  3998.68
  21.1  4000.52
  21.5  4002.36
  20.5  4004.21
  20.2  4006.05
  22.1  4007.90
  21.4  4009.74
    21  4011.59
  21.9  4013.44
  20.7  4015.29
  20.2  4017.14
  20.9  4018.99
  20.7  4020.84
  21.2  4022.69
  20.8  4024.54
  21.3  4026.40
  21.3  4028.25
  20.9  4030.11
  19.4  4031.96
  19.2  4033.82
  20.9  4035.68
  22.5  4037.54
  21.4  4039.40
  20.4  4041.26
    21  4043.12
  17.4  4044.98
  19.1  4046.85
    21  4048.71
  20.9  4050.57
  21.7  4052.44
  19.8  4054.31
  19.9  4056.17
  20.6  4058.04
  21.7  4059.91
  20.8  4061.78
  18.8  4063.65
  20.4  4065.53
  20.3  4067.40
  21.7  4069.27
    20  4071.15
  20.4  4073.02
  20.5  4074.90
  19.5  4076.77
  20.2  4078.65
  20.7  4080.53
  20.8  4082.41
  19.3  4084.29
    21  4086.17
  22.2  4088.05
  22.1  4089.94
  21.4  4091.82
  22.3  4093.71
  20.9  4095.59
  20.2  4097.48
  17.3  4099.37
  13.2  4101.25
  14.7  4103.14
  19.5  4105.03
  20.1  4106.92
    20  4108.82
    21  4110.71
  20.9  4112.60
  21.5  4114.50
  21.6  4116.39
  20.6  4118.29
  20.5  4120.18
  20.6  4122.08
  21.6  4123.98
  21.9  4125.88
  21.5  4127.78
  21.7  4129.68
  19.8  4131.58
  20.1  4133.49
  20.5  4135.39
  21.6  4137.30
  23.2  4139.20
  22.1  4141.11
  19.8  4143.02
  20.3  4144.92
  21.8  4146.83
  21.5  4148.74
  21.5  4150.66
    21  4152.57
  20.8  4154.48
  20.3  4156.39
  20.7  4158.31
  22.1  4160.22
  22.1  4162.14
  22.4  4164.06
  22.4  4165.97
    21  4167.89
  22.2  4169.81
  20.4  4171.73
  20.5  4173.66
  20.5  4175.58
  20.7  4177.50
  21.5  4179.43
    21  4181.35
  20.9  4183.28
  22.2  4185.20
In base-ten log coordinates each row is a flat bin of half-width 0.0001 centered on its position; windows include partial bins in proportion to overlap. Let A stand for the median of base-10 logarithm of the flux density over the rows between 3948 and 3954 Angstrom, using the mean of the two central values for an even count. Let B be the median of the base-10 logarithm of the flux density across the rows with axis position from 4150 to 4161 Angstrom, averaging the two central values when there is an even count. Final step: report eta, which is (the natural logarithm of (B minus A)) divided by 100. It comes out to -0.028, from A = 1.258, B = 1.32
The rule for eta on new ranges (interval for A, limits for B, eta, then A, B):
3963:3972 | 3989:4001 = -0.010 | 0.953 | 1.31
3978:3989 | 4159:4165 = -0.032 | 1.302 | 1.34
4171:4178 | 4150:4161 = -0.048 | 1.312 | 1.32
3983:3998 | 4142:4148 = -0.061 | 1.305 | 1.31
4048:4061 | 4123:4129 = -0.042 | 1.320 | 1.33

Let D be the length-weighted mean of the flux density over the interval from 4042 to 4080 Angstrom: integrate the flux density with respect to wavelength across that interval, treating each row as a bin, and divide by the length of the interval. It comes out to 20.3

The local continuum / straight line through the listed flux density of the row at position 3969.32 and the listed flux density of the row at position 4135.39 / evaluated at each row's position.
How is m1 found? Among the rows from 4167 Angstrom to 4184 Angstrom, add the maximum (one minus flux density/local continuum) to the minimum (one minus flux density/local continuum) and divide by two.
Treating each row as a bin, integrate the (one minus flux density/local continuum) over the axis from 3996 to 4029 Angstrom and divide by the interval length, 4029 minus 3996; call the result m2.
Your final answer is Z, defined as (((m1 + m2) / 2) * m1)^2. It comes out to 0.0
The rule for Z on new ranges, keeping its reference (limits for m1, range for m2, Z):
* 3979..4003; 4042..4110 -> 5.5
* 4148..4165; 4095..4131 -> 0.0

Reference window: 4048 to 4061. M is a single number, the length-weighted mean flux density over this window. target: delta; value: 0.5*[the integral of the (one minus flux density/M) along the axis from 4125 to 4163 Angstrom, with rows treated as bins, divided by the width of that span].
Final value -0.010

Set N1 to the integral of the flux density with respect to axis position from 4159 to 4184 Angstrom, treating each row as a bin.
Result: 534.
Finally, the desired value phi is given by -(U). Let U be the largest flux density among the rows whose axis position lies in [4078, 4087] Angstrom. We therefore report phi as -21.0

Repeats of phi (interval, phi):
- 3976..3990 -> -21.7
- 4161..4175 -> -22.4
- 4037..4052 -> -22.5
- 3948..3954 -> -18.2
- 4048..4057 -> -21.7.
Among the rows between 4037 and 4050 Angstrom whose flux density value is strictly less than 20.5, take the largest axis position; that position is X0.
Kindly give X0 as 4046.85 Angstrom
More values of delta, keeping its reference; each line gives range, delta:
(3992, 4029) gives -0.003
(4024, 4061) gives 0.006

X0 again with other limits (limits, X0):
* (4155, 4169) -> 4156.39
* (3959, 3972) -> 3971.15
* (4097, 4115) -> 4108.82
